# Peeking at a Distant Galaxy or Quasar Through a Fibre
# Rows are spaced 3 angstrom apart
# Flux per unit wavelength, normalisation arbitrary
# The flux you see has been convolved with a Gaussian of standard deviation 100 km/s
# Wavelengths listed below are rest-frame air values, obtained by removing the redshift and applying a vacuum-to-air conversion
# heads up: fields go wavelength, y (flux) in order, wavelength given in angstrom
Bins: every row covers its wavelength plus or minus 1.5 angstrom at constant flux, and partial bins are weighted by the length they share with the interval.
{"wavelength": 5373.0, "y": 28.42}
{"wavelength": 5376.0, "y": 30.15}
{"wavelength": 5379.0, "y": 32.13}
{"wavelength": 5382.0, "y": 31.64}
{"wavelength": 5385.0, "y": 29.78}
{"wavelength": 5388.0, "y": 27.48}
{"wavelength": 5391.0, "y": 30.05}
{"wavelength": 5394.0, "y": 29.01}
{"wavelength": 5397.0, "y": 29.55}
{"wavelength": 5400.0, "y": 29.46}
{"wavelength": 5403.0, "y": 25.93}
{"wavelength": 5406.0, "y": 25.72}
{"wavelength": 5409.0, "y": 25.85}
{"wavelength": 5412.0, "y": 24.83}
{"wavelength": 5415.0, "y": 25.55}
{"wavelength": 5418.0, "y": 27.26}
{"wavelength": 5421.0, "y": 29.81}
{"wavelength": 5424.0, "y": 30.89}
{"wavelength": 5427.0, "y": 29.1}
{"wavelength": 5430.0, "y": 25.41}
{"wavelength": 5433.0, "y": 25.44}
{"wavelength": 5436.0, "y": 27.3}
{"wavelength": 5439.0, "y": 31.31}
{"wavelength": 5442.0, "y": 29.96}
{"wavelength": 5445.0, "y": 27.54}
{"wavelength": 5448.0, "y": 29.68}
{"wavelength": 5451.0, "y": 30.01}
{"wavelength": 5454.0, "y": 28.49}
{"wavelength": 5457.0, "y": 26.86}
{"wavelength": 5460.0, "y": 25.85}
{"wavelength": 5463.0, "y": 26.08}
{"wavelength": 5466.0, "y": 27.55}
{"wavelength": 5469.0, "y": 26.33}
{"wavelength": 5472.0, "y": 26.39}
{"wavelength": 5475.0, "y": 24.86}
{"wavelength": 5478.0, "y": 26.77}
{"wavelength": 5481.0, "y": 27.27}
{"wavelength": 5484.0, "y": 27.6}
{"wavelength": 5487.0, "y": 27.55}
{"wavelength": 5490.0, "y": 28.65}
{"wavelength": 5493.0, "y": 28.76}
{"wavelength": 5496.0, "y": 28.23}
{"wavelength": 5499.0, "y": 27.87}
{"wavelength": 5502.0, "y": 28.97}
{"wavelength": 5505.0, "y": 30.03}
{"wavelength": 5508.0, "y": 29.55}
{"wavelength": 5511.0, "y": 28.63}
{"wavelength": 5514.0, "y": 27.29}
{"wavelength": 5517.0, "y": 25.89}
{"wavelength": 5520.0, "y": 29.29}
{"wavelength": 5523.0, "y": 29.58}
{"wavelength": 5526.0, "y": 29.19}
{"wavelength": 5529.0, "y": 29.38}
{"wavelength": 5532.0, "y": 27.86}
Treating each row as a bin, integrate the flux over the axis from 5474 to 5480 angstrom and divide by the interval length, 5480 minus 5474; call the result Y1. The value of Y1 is 26.0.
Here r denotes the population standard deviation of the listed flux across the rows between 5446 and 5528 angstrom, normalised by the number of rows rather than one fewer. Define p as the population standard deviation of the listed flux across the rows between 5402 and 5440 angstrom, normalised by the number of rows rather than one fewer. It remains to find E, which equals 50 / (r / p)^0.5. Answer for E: 62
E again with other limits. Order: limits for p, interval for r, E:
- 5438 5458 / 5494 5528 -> 56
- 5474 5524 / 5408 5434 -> 40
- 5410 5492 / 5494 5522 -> 61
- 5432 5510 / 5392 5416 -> 46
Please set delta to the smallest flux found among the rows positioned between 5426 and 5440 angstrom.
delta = 25.41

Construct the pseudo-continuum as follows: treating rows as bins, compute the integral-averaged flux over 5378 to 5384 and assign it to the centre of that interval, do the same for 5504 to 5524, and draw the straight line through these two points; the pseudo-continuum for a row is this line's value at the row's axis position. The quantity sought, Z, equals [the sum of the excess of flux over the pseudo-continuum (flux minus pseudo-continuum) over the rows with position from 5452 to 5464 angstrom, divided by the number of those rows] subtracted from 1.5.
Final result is 4.5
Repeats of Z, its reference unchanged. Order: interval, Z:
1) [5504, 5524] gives 1.4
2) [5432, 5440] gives 3.9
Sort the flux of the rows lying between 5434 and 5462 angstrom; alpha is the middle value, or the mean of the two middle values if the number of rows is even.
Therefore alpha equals 28.5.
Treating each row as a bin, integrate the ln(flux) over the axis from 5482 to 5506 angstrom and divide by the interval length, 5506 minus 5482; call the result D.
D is 3.35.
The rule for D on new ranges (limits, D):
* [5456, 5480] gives 3.27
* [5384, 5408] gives 3.34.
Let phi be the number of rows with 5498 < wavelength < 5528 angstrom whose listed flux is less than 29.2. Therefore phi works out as 6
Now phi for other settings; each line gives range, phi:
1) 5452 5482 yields 10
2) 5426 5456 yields 6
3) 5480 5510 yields 8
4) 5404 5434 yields 8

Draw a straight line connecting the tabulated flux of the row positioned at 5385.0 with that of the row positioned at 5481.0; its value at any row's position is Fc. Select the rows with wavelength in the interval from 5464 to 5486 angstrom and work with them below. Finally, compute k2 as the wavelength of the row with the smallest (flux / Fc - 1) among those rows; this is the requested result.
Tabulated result 5475.0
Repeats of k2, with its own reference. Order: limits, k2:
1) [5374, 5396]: 5388.0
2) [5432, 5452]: 5433.0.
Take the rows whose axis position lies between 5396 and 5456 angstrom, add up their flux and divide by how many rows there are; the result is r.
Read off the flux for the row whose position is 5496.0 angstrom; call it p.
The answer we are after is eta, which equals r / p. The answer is 0.99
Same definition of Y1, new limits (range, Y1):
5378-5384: 31.7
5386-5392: 28.7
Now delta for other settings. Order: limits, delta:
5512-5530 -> 25.89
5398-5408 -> 25.72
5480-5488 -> 27.27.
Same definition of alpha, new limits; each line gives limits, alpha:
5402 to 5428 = 25.9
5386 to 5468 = 27.5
